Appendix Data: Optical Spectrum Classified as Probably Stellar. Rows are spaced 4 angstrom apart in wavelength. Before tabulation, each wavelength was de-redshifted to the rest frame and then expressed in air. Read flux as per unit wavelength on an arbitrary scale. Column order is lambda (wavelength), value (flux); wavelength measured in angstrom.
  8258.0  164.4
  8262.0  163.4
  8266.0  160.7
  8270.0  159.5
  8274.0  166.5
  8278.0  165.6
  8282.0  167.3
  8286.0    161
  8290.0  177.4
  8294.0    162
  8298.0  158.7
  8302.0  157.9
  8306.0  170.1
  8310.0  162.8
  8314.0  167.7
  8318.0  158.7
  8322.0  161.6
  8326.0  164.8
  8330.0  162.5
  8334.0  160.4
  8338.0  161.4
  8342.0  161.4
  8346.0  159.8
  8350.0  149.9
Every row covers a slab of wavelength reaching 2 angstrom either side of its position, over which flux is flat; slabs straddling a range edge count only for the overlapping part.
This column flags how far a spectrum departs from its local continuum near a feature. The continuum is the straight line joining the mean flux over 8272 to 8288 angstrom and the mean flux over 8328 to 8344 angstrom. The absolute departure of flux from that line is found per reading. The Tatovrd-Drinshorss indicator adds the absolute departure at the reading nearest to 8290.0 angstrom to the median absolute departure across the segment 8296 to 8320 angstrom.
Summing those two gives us 18.0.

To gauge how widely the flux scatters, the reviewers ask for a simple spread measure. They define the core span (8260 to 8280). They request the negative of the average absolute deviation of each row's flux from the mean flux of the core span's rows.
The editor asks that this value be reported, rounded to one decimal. -2.4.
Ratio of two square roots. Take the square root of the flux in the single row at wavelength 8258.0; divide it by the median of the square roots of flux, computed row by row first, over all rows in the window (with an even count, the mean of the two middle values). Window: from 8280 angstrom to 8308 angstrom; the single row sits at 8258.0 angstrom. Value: 1.01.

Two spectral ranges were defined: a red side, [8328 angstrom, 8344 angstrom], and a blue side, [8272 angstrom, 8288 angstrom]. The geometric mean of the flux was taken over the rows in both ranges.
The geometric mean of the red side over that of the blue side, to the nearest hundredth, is 0.98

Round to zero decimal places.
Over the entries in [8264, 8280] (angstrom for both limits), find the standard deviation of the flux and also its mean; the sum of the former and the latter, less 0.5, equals 166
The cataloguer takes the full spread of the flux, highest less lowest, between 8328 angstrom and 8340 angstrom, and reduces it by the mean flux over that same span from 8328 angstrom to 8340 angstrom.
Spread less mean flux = -159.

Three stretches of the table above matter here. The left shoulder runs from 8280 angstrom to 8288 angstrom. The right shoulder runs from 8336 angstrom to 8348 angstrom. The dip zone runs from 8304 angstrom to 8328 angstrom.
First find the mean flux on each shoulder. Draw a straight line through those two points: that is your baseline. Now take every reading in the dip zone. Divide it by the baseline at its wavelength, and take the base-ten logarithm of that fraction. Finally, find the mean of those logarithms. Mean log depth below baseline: 0.0051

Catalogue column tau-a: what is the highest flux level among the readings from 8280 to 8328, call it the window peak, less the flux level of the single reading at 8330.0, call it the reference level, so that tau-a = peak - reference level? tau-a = 14.9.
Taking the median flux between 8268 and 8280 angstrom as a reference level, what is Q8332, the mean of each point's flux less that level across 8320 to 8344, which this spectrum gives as -4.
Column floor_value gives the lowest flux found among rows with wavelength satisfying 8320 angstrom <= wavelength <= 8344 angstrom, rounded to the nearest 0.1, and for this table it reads 160.4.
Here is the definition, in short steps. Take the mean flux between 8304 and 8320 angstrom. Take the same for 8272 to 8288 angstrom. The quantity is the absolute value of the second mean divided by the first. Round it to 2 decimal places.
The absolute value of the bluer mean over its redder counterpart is 1.00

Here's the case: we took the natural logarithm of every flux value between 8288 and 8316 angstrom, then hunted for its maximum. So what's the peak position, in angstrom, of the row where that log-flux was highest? 8290.0 angstrom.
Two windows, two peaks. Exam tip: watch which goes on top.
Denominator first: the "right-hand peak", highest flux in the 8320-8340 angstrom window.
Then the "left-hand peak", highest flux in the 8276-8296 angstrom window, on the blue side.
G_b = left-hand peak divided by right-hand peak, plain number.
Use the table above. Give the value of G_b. 1.08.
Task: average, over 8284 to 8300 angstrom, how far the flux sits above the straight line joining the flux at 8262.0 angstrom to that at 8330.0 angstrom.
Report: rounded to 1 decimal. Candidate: 1.8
